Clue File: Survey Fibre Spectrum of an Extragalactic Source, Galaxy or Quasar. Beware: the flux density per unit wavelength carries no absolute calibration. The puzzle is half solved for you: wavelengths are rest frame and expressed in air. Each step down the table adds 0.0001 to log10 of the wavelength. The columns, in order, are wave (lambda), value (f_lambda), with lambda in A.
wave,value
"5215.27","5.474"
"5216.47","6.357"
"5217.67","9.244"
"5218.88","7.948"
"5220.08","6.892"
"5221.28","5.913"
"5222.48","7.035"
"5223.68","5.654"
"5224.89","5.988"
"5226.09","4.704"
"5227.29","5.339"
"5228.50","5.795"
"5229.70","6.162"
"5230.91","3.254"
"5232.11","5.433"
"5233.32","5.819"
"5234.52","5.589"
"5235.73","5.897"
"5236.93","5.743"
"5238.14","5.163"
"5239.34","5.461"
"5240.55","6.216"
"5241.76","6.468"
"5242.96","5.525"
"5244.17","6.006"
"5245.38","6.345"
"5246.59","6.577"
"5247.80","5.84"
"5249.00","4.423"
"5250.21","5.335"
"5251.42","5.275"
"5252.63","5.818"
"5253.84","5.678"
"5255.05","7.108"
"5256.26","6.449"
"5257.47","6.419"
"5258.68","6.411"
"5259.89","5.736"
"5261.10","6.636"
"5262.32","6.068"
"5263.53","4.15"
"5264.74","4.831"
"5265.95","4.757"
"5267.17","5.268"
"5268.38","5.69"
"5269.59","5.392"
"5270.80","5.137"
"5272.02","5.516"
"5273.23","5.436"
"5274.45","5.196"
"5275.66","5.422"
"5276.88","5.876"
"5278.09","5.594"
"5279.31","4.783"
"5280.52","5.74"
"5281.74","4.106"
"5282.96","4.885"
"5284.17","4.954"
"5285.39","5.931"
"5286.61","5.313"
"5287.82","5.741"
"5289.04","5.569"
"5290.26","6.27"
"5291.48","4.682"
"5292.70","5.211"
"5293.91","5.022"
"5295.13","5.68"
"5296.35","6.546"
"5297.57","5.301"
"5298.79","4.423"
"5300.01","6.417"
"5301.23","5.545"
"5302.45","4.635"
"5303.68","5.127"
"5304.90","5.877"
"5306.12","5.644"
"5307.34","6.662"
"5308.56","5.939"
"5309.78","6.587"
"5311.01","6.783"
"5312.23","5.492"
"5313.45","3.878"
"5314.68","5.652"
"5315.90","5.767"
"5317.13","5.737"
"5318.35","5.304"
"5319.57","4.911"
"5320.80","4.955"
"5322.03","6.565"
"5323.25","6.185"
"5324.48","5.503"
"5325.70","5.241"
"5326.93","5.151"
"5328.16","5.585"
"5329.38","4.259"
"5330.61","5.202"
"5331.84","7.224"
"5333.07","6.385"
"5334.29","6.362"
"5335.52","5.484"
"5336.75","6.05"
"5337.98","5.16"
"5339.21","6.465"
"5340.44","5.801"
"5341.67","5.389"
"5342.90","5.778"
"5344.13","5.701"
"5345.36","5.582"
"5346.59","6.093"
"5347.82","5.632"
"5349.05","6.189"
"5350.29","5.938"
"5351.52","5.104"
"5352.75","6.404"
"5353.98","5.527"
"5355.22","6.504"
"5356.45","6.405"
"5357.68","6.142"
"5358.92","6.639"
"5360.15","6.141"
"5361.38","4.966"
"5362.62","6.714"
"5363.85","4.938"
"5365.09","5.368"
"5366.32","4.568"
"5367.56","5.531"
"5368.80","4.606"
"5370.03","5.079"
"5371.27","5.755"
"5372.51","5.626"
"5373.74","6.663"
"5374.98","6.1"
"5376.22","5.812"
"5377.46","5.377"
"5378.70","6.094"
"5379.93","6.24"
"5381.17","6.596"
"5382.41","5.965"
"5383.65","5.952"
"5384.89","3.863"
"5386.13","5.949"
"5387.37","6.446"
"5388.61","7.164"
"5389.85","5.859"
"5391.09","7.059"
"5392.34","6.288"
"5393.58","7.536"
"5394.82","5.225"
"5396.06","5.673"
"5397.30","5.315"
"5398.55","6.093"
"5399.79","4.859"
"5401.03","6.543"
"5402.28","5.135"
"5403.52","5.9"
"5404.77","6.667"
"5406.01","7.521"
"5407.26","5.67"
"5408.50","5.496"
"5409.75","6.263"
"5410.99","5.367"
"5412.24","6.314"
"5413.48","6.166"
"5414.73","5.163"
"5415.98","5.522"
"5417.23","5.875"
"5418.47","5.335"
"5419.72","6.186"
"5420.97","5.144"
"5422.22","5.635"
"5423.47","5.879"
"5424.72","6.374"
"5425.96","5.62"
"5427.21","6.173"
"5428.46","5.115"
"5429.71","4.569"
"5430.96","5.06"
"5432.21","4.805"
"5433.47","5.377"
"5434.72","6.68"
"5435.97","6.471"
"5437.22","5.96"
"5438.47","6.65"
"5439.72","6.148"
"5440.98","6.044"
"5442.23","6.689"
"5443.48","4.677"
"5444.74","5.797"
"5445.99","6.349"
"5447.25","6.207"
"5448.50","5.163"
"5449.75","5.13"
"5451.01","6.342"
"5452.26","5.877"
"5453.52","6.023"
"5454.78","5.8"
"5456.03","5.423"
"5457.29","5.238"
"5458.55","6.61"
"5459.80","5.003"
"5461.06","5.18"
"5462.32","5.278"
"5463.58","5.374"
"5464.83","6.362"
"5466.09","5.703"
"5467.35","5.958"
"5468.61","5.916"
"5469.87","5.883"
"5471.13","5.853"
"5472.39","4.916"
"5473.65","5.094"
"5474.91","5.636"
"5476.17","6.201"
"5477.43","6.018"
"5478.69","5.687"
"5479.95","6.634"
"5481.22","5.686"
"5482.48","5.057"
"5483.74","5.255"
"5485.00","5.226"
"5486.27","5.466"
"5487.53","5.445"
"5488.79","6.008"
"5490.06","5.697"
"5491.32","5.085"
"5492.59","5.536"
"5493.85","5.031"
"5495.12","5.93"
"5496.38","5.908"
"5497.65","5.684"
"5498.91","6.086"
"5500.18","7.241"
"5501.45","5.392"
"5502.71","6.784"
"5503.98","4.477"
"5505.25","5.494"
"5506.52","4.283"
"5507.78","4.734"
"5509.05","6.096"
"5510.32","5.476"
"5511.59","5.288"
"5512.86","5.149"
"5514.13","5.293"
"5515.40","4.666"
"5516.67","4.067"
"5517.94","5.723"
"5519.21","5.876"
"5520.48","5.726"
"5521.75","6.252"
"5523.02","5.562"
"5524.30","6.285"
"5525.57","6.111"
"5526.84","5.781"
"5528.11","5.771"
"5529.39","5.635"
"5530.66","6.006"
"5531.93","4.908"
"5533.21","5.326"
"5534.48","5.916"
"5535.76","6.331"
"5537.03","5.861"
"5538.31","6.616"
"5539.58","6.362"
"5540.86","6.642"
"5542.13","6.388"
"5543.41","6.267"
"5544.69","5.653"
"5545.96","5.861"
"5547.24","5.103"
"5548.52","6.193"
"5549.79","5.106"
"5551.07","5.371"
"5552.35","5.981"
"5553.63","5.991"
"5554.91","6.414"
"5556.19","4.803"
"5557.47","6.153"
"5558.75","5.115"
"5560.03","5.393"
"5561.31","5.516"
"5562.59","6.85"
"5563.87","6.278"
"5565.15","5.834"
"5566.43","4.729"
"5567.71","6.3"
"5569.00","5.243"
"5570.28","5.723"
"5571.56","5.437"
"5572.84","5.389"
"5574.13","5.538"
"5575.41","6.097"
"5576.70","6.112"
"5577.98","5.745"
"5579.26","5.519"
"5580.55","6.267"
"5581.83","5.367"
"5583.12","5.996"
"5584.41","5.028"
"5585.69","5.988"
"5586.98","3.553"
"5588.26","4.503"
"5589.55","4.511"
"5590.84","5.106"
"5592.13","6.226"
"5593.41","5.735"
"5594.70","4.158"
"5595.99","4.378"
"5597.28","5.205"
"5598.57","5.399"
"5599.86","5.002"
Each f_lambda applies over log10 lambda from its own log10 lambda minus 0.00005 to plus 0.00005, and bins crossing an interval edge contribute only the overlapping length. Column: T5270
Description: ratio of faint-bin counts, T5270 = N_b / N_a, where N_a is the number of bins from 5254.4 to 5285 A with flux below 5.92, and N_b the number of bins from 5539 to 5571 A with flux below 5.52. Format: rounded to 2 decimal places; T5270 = 0.47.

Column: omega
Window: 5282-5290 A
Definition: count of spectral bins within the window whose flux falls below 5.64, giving 4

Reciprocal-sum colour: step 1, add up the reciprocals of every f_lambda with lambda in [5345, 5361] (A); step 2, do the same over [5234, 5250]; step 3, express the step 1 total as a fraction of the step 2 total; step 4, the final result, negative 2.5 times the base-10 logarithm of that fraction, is 0.049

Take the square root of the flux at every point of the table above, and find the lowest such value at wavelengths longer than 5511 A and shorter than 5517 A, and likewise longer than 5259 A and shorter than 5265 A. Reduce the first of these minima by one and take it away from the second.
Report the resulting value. 1.020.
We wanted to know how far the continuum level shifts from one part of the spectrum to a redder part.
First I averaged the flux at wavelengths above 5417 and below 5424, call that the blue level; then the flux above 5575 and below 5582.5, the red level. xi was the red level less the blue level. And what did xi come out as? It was 0.2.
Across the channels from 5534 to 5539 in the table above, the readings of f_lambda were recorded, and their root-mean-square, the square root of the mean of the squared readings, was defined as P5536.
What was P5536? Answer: 6.2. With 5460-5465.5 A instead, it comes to 5.6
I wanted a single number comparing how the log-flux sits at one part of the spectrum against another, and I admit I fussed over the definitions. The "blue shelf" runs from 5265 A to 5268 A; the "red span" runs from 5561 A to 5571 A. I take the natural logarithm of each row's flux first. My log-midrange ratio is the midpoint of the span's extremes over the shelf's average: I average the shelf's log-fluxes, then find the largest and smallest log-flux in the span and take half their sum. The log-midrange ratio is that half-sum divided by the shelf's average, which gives 1.08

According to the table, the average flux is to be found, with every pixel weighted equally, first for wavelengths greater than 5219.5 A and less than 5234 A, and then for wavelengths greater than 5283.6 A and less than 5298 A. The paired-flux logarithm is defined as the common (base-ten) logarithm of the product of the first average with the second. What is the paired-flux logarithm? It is 1.50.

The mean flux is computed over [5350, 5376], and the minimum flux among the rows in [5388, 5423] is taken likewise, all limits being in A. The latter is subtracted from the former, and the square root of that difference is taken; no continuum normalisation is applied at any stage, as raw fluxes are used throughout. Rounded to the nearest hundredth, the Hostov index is 0.94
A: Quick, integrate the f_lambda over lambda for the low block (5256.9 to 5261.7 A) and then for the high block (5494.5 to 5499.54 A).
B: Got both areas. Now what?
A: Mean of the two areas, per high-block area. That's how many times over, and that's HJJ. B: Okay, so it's 1.01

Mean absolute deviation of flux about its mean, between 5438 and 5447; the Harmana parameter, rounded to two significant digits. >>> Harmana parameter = 0.47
